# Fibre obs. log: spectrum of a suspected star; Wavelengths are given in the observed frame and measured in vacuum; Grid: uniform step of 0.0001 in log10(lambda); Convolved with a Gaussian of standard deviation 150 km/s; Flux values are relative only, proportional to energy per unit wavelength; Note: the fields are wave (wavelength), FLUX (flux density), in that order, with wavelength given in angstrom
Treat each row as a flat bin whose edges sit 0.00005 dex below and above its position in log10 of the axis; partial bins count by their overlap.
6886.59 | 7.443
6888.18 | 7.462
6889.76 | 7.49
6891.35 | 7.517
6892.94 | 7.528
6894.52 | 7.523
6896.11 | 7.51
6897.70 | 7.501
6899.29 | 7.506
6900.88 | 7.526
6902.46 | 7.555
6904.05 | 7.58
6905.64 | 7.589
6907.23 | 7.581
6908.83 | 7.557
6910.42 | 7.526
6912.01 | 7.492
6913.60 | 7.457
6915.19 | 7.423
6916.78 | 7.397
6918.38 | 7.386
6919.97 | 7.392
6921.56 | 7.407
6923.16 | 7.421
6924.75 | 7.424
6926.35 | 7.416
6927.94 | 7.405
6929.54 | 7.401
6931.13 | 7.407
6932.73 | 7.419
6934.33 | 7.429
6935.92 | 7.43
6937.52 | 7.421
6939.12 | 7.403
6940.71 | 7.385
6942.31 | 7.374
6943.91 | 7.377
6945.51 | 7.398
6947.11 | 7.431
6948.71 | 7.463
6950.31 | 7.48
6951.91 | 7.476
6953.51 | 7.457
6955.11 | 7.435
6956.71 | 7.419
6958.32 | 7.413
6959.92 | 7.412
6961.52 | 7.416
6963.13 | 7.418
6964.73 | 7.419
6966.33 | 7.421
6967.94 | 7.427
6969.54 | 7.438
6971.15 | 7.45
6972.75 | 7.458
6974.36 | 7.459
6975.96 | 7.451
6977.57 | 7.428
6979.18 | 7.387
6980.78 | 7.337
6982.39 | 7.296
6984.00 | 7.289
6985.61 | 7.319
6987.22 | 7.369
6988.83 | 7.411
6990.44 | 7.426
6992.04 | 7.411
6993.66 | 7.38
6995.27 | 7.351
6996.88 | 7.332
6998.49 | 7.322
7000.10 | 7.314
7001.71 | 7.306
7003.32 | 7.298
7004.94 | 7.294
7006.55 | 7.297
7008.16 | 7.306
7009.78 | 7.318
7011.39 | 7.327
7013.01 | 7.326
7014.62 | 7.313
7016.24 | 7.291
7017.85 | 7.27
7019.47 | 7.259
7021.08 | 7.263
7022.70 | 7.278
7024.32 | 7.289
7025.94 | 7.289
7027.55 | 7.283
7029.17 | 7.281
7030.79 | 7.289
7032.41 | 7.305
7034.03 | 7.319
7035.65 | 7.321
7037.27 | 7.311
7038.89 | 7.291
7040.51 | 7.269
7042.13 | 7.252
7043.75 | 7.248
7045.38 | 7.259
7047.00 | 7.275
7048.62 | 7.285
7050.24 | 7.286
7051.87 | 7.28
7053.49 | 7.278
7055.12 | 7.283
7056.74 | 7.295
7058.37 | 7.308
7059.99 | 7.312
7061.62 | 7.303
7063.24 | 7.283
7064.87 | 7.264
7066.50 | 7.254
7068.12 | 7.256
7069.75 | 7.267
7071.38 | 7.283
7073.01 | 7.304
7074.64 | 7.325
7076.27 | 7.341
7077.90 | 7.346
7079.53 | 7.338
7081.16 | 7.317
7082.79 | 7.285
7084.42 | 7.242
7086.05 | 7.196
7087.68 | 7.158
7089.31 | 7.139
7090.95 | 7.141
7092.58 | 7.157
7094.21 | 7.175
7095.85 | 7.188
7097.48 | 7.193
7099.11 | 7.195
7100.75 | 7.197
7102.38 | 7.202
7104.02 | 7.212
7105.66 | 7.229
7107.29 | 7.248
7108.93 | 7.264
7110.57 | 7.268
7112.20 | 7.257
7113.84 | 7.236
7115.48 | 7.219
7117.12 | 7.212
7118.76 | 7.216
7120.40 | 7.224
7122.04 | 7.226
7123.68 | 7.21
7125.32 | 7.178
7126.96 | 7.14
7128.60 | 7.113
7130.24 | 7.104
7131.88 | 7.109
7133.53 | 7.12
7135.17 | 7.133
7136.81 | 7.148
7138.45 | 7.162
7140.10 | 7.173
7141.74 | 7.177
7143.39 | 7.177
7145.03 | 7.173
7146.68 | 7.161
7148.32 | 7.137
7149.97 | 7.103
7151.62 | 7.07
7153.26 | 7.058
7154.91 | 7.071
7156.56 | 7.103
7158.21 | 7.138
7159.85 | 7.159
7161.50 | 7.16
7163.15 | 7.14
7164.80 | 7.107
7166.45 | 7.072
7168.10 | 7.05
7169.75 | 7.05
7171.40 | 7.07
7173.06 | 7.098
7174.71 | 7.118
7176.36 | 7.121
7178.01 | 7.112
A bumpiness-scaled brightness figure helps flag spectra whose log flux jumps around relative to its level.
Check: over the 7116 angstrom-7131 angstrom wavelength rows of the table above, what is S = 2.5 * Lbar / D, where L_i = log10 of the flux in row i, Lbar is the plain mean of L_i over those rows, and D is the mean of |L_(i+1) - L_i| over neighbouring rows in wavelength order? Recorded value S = 2079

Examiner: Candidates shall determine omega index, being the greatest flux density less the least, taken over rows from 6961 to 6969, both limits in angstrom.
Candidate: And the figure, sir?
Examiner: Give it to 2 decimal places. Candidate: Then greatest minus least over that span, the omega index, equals 0.01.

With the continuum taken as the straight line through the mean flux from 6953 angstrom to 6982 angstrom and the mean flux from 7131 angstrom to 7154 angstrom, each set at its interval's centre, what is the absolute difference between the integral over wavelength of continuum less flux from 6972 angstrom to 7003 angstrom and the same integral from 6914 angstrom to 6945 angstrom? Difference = 1.8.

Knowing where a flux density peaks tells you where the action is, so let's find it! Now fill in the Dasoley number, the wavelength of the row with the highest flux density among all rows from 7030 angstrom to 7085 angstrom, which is 7077.90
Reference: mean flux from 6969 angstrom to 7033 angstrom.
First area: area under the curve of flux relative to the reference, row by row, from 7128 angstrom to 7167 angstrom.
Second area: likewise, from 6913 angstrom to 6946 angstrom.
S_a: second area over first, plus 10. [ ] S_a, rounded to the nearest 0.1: 10.9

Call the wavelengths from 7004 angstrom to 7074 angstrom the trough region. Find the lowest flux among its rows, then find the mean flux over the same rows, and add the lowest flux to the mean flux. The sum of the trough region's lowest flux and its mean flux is 14.5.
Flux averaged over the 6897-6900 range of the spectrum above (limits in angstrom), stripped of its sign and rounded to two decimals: 7.50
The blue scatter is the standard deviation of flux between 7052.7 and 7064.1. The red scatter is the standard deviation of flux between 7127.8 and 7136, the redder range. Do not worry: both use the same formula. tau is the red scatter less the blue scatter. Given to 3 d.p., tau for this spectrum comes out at -0.002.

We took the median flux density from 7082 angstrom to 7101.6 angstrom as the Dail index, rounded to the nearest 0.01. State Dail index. 7.19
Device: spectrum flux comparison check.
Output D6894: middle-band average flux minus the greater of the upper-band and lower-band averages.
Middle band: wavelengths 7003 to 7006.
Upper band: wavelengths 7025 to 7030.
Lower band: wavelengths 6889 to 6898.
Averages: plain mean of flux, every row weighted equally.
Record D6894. -0.22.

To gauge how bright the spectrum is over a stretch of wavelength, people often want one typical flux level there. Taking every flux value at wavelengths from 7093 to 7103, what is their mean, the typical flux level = 7.19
